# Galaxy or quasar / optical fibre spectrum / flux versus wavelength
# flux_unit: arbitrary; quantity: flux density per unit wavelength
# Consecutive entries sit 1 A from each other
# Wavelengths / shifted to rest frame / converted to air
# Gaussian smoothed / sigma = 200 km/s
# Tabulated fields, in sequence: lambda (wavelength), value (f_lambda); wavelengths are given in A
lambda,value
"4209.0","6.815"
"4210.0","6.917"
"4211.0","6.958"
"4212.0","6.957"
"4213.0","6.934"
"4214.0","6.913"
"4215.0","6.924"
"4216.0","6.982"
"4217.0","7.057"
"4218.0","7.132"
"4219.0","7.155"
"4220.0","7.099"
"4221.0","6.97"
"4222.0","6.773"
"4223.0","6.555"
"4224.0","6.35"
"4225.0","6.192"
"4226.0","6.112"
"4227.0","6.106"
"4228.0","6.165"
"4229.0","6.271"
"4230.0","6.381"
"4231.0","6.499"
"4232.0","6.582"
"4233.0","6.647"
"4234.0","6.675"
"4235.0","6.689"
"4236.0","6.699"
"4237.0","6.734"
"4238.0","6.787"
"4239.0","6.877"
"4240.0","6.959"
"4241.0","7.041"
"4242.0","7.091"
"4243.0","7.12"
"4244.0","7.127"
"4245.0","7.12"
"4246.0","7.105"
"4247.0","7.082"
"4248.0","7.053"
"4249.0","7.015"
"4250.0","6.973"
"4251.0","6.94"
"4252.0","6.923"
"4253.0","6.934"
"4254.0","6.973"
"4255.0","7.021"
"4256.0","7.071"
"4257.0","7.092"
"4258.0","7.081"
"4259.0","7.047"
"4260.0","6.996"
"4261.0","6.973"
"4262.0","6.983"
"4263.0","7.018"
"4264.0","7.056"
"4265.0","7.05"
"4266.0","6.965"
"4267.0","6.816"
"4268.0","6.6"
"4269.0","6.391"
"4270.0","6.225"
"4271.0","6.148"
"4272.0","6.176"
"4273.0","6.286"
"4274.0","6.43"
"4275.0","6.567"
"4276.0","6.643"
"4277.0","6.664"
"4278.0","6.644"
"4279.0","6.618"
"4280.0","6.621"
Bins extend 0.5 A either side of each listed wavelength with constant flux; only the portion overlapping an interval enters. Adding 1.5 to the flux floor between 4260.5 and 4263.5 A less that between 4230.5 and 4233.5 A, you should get 2.0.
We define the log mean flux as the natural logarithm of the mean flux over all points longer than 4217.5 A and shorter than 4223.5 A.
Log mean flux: 1.94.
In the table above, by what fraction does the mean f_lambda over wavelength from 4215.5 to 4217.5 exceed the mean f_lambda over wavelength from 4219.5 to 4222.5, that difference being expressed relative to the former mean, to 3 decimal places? 0.010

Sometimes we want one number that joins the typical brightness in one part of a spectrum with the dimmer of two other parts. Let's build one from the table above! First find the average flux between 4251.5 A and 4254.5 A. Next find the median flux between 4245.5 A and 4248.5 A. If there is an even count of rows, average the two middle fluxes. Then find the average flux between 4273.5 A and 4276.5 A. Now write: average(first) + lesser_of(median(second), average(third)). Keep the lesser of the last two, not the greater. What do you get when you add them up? 13.5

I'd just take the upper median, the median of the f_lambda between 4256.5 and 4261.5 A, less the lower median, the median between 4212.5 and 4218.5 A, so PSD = 0.09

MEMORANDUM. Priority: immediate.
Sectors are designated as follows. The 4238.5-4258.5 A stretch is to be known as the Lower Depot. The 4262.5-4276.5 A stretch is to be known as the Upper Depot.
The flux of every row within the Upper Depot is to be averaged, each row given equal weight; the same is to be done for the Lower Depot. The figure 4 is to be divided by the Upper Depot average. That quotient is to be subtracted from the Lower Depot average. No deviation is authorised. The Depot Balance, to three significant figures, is 6.42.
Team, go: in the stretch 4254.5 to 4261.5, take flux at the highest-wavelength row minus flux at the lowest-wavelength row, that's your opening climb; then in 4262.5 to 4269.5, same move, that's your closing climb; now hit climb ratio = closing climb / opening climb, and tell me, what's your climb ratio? 13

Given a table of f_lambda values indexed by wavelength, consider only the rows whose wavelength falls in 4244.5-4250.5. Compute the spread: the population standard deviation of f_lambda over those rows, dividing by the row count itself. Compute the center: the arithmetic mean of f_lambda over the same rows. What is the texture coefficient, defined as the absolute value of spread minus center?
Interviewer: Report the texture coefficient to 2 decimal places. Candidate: 7.01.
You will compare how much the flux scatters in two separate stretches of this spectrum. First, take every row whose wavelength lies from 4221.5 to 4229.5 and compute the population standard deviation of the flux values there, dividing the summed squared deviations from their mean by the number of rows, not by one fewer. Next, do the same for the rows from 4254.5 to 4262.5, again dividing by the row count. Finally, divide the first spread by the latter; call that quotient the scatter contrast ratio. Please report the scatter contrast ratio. 5.1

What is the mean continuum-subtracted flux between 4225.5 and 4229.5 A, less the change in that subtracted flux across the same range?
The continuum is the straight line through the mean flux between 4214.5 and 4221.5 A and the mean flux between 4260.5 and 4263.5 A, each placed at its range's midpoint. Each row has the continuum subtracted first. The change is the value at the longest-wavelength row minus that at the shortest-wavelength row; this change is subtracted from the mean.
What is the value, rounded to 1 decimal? -1.0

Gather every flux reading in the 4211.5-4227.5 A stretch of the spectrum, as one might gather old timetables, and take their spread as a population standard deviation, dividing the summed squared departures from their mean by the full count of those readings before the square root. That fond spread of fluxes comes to 0.4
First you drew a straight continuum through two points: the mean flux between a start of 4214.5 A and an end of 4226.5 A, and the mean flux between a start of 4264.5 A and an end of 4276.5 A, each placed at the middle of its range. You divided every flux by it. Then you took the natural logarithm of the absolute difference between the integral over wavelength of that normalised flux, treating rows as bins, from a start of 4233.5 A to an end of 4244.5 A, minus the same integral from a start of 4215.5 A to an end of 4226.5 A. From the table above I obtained -1.0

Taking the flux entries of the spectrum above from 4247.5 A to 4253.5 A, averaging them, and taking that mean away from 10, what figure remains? 3.0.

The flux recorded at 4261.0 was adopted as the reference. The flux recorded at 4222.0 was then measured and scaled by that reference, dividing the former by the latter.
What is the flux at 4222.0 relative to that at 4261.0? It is 0.97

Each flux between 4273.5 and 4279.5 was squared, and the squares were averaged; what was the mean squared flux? 43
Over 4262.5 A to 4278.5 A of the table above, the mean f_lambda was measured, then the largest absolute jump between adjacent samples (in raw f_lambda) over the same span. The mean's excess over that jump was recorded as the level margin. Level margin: 6.39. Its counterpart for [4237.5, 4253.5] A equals 6.92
